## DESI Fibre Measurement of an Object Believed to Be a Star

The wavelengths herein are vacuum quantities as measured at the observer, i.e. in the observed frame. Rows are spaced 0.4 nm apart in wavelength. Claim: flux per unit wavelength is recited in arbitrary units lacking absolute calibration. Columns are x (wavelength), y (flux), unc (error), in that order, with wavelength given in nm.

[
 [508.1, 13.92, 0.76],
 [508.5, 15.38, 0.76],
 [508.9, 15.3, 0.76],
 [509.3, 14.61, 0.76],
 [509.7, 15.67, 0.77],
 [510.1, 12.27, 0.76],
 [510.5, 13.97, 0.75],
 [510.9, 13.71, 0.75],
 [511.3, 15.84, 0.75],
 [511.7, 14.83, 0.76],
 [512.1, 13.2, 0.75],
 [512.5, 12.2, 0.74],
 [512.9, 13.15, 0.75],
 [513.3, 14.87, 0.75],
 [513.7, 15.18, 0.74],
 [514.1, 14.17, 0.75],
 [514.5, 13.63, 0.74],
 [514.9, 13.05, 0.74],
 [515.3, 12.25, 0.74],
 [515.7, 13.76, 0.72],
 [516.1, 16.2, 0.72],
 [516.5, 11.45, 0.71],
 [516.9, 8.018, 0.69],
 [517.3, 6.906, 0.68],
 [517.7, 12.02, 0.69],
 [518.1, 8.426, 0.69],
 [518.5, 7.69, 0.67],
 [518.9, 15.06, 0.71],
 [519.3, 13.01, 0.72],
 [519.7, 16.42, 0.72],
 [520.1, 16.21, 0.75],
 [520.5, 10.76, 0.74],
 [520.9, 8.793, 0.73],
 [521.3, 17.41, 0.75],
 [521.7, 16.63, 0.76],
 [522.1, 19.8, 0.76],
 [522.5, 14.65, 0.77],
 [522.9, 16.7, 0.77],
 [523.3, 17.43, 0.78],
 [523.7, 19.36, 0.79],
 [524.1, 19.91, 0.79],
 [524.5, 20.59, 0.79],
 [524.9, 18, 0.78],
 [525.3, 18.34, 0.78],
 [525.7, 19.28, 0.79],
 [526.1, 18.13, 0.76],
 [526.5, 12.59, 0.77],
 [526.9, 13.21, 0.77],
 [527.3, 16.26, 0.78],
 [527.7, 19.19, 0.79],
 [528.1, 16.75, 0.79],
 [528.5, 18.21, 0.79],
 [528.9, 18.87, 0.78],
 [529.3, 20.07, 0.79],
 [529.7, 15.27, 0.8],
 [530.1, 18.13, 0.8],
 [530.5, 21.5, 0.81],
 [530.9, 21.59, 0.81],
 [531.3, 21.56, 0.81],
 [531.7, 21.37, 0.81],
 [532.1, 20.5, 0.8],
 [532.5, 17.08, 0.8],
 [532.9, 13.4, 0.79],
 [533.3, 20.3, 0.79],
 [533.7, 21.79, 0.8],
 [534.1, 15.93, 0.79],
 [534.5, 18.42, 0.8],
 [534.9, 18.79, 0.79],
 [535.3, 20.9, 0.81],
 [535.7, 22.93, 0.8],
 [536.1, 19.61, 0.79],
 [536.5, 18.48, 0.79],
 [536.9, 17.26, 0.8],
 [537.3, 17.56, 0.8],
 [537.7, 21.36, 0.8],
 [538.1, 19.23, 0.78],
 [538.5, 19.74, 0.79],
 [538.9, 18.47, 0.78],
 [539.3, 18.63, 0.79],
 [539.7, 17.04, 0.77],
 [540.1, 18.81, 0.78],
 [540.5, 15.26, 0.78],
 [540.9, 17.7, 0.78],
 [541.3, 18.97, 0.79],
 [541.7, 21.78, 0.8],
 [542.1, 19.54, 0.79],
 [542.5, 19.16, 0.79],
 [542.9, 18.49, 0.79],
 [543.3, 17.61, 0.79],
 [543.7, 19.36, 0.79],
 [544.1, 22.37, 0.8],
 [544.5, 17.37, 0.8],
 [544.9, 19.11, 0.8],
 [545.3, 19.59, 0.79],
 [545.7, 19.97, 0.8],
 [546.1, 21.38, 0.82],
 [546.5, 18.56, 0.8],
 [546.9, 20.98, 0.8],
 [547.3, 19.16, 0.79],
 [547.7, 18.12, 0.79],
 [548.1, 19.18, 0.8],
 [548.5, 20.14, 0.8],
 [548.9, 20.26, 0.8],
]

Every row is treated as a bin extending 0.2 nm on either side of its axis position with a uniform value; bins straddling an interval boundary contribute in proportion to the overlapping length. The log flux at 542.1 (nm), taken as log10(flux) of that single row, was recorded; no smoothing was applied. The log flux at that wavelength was 1.29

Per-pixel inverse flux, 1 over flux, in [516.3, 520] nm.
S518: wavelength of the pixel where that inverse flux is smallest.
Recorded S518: 519.7 nm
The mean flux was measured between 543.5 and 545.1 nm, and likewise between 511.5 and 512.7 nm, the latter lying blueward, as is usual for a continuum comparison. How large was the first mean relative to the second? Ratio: 1.5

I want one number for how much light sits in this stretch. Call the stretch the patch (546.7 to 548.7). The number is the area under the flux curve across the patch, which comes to 39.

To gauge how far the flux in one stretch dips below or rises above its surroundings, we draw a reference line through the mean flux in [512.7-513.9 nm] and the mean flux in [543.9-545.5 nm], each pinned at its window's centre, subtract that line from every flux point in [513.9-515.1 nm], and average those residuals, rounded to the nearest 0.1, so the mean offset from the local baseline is -1.0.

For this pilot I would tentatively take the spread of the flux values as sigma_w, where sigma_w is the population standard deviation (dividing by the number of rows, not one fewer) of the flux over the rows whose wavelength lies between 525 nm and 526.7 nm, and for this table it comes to 2.6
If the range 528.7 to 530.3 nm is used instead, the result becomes 1.8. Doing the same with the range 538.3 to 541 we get 1.4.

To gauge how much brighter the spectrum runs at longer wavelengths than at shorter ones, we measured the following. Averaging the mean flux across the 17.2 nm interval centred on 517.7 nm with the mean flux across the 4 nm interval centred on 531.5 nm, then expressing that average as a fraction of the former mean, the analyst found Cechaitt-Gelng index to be 1.16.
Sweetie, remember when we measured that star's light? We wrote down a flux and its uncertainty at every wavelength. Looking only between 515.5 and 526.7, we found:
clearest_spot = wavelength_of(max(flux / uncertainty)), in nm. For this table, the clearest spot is 524.5 nm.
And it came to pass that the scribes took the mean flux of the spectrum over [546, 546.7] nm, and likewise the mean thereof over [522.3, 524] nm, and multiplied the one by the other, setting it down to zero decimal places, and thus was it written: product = 340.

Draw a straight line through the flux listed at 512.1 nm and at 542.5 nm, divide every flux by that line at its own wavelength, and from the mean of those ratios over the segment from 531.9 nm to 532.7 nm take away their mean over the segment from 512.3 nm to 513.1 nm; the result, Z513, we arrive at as 0.14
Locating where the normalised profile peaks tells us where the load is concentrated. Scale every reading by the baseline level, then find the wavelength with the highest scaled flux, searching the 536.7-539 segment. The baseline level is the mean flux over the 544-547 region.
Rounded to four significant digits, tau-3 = 537.7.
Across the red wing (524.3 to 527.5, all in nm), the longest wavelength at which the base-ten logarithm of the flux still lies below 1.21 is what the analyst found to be 526.9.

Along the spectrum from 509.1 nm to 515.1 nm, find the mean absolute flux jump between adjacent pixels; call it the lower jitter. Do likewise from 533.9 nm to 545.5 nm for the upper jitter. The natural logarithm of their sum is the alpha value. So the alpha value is 1.11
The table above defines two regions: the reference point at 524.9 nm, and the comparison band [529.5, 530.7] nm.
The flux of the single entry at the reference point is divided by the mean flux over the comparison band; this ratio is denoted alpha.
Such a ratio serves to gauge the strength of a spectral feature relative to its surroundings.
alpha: 0.98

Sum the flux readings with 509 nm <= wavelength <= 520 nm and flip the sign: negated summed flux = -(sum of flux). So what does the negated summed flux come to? -352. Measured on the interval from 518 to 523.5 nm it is -199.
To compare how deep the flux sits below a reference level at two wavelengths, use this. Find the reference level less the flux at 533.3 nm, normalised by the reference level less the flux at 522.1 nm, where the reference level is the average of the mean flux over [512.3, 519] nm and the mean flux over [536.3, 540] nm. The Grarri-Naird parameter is 1.1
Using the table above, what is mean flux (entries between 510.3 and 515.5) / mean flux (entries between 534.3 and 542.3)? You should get 0.728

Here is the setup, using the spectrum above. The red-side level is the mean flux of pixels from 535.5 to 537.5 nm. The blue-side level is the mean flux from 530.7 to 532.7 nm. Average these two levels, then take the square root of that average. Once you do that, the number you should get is 4.45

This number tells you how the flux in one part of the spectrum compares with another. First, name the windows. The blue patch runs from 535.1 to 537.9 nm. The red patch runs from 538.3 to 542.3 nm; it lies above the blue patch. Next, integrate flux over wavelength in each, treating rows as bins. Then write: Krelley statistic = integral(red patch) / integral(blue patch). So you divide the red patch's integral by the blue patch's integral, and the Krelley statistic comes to 1.3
